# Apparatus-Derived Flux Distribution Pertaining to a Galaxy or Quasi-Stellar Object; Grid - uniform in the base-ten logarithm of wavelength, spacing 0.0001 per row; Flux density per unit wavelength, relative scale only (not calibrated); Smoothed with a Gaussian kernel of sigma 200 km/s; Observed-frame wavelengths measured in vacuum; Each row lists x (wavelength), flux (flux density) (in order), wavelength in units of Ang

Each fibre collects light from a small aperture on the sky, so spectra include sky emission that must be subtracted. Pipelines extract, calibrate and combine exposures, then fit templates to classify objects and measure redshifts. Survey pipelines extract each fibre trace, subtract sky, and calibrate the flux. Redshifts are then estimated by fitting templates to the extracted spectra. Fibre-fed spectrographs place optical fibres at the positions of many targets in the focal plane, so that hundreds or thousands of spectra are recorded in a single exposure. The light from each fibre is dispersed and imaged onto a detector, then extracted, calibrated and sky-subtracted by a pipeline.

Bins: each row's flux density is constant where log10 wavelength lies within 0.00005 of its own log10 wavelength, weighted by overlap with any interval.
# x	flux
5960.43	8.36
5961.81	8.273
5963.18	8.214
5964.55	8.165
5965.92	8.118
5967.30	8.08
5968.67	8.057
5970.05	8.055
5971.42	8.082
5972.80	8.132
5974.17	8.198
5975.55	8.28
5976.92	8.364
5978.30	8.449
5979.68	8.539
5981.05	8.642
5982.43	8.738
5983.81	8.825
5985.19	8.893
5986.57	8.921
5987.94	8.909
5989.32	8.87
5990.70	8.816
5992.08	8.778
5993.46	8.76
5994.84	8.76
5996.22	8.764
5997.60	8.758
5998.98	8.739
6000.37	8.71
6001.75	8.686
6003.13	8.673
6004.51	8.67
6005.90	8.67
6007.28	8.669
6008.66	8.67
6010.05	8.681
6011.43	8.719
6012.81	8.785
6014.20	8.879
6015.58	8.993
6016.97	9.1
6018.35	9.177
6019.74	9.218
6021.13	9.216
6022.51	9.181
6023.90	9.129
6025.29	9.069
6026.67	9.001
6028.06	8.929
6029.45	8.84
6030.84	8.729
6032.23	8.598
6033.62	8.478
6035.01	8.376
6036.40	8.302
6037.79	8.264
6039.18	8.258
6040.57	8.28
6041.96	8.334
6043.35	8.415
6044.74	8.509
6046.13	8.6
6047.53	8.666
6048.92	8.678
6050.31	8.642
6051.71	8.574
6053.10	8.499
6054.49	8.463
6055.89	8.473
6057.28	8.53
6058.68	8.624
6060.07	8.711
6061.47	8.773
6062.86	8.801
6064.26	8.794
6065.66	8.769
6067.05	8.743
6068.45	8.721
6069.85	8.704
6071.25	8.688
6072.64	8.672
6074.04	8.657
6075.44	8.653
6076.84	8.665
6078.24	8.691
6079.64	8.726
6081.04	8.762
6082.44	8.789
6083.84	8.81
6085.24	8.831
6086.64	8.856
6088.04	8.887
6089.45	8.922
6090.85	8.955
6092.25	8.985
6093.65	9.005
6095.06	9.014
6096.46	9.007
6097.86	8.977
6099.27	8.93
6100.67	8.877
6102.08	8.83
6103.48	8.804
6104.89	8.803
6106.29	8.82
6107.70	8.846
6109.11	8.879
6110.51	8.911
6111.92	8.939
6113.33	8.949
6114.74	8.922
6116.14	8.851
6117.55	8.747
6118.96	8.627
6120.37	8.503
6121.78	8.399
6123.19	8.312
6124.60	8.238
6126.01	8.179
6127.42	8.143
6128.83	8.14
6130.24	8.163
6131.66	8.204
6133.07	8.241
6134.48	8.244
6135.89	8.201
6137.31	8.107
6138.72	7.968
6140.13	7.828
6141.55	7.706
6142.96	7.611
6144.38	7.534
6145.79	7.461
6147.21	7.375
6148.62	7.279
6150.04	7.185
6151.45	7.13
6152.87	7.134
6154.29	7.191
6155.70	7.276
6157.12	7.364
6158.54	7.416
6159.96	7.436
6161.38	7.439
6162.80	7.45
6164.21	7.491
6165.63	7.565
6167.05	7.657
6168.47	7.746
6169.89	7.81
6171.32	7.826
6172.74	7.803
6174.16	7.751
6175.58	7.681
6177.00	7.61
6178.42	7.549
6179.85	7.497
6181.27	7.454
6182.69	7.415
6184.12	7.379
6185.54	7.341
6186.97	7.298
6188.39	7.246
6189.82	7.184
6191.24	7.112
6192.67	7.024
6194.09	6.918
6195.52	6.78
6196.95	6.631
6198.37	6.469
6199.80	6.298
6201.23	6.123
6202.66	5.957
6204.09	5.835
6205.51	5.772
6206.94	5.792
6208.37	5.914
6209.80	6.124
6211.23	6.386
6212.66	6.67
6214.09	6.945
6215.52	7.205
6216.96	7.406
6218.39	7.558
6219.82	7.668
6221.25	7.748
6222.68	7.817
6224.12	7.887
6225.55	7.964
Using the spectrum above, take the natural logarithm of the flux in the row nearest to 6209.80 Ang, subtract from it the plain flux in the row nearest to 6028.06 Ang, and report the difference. -7.1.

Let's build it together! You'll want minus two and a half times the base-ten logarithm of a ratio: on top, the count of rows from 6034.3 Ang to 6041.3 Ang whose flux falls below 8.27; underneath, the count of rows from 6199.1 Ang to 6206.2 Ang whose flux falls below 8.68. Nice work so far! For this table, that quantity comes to 1.0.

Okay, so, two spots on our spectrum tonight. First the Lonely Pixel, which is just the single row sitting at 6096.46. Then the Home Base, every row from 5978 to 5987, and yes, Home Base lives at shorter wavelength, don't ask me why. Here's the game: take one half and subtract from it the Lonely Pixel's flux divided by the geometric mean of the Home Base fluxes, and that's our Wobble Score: -0.53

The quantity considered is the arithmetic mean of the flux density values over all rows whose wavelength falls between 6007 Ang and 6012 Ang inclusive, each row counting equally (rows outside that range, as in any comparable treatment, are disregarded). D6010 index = 8.7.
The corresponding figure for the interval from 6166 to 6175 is 7.8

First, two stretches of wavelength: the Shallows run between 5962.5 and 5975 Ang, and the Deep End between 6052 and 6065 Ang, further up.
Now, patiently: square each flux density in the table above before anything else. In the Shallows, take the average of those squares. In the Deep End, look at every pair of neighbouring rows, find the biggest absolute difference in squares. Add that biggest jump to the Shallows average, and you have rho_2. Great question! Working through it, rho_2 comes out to 67.6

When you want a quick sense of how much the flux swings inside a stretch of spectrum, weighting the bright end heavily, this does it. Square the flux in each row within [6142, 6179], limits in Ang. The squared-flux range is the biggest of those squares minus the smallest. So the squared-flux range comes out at 10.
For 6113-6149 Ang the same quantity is 27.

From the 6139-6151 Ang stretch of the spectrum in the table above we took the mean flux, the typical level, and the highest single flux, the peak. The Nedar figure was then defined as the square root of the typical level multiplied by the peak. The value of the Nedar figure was 7.7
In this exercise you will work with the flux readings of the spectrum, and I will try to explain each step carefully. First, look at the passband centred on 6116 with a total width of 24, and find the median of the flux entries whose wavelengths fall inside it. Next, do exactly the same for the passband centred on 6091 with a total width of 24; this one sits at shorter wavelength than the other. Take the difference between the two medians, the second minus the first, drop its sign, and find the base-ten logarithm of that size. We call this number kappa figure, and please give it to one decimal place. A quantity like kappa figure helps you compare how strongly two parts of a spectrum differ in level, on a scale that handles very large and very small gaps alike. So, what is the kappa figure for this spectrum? -1.1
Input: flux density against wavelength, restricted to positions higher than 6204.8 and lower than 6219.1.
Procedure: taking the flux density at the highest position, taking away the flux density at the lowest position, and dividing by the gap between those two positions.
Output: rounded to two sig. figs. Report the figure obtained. 0.14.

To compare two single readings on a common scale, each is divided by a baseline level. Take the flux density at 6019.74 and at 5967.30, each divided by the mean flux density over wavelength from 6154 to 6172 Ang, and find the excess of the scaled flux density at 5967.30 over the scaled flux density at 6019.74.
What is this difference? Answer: -0.15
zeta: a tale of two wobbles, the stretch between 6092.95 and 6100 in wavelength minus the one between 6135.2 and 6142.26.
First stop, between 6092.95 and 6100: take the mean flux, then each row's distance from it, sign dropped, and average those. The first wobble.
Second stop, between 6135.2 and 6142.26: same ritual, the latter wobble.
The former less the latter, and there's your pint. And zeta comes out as -0.13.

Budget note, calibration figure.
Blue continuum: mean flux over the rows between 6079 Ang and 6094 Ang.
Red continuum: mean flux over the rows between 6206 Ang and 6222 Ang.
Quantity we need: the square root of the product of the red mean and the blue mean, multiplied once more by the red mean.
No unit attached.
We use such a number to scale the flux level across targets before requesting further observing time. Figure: 53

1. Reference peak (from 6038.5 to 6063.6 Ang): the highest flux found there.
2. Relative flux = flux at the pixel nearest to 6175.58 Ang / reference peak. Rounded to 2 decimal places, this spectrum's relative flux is 0.87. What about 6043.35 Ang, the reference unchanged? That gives 0.96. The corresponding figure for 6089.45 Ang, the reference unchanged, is 1.01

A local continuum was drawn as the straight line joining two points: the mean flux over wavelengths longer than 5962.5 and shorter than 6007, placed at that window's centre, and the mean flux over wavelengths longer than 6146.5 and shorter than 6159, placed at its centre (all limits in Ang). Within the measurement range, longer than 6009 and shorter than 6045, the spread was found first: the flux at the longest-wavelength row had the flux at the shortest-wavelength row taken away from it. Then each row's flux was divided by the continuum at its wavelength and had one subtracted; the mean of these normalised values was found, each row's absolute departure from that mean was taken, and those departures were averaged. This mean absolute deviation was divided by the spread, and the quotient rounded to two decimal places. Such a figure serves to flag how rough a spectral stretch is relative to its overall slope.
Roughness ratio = -0.18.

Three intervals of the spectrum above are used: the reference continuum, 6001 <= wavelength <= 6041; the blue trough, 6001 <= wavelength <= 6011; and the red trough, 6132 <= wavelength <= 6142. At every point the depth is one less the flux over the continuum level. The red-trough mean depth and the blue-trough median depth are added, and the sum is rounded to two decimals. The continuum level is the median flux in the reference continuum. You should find 0.08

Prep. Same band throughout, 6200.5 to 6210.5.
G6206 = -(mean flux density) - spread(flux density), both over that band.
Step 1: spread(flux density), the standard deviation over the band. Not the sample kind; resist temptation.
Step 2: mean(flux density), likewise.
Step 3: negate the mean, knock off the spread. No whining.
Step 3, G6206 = -6.1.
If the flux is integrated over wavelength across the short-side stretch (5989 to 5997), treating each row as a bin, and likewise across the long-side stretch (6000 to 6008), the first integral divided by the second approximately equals 1.01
